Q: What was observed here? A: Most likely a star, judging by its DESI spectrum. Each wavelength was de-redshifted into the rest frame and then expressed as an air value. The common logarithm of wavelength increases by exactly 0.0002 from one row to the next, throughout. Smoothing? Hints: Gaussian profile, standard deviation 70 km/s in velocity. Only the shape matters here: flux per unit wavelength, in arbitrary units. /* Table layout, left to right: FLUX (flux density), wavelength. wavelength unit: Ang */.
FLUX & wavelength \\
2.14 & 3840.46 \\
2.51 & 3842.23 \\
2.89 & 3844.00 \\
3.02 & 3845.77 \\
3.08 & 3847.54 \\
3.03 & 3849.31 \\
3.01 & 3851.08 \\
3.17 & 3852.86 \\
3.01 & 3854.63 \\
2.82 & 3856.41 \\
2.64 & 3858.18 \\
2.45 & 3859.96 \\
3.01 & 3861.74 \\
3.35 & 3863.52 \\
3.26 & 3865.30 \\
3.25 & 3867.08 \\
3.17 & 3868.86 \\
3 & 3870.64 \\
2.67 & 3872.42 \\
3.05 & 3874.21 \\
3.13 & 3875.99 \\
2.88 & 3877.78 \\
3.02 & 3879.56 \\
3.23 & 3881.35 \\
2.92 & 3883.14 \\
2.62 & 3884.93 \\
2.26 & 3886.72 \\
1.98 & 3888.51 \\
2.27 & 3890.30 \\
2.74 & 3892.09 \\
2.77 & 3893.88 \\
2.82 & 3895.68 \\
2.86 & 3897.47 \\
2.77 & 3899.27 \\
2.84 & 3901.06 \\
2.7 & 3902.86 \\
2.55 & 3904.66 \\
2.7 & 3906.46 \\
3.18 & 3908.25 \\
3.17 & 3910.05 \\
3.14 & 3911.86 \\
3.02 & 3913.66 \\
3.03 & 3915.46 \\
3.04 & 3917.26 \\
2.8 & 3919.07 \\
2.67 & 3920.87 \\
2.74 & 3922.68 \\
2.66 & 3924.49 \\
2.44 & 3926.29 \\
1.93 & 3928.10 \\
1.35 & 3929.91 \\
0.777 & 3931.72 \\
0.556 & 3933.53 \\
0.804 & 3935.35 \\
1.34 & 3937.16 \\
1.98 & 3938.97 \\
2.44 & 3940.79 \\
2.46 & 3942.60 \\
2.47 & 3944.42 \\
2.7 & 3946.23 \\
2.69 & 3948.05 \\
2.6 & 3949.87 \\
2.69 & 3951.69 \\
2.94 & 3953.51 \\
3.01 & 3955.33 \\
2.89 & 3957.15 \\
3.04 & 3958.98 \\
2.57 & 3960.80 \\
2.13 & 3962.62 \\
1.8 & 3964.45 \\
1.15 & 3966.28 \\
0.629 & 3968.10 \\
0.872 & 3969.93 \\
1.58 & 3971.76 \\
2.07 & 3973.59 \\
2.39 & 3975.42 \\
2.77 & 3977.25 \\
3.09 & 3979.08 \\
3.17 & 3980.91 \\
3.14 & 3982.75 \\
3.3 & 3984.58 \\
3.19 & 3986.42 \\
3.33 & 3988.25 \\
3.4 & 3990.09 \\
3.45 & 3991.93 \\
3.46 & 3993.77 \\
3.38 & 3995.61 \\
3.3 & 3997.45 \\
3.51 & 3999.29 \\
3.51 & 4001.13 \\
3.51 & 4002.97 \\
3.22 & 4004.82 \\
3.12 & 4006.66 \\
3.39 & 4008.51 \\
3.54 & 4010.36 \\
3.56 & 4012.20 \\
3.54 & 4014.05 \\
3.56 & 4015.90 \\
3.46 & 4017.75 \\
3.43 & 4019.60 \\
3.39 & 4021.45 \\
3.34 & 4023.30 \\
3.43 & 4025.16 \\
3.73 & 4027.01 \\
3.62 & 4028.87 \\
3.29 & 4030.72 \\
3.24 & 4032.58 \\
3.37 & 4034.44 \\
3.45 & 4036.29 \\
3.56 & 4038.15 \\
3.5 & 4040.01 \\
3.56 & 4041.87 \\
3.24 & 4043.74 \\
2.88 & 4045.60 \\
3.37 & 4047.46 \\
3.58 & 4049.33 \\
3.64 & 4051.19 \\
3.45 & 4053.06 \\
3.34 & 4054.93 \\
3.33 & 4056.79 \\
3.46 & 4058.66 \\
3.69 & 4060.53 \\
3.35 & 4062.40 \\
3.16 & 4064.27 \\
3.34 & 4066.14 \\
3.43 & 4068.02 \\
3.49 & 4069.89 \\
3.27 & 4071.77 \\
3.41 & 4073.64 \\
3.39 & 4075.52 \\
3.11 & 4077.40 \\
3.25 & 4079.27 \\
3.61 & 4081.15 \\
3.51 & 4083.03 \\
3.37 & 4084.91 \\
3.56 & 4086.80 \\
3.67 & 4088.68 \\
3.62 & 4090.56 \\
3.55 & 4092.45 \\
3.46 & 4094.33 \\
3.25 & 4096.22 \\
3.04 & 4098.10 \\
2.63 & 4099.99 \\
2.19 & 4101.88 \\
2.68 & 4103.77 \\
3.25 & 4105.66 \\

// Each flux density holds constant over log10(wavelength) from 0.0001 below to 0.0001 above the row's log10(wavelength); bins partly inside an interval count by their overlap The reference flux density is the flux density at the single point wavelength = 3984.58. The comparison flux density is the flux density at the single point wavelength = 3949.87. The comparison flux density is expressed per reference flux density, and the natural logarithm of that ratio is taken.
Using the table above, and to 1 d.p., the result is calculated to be -0.2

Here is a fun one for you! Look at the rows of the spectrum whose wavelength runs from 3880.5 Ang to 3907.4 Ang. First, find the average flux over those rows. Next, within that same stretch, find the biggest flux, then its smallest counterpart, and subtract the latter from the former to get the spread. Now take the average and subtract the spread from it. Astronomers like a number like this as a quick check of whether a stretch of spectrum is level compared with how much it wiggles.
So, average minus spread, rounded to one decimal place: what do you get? 1.4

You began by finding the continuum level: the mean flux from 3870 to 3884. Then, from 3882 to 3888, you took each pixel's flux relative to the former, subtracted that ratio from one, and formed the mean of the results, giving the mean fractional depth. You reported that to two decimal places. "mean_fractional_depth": 0.13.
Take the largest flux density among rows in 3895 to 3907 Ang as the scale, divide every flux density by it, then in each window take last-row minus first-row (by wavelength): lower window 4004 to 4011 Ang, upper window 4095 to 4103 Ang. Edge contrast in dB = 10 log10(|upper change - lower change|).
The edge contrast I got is -3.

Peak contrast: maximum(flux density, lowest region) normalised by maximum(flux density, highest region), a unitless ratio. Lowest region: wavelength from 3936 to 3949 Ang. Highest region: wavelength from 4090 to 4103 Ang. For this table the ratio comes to 0.75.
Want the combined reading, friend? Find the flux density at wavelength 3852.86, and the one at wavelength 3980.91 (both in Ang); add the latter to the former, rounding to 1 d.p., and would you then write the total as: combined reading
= 6.3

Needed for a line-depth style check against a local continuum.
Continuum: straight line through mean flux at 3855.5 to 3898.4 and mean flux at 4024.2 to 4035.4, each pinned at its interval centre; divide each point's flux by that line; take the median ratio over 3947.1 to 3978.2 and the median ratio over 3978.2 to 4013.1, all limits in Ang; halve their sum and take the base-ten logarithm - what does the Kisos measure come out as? -0.040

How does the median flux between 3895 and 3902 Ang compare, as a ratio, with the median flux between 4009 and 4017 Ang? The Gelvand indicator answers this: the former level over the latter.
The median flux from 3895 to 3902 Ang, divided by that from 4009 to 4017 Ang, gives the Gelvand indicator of 0.80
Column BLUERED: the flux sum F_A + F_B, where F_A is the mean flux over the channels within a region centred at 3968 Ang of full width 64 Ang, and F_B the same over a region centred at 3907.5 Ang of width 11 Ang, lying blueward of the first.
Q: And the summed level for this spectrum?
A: 5.50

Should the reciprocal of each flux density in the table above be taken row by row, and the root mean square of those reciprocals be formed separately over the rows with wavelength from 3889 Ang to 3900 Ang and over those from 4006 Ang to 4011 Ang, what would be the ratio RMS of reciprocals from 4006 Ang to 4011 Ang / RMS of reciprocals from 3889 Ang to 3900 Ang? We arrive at 0.80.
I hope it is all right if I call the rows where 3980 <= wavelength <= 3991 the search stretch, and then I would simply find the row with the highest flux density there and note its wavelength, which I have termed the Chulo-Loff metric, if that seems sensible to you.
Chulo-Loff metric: 3990.09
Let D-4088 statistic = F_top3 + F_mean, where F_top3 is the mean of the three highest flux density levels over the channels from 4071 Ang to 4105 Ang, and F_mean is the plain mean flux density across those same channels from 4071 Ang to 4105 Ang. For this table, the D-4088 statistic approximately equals 6.89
